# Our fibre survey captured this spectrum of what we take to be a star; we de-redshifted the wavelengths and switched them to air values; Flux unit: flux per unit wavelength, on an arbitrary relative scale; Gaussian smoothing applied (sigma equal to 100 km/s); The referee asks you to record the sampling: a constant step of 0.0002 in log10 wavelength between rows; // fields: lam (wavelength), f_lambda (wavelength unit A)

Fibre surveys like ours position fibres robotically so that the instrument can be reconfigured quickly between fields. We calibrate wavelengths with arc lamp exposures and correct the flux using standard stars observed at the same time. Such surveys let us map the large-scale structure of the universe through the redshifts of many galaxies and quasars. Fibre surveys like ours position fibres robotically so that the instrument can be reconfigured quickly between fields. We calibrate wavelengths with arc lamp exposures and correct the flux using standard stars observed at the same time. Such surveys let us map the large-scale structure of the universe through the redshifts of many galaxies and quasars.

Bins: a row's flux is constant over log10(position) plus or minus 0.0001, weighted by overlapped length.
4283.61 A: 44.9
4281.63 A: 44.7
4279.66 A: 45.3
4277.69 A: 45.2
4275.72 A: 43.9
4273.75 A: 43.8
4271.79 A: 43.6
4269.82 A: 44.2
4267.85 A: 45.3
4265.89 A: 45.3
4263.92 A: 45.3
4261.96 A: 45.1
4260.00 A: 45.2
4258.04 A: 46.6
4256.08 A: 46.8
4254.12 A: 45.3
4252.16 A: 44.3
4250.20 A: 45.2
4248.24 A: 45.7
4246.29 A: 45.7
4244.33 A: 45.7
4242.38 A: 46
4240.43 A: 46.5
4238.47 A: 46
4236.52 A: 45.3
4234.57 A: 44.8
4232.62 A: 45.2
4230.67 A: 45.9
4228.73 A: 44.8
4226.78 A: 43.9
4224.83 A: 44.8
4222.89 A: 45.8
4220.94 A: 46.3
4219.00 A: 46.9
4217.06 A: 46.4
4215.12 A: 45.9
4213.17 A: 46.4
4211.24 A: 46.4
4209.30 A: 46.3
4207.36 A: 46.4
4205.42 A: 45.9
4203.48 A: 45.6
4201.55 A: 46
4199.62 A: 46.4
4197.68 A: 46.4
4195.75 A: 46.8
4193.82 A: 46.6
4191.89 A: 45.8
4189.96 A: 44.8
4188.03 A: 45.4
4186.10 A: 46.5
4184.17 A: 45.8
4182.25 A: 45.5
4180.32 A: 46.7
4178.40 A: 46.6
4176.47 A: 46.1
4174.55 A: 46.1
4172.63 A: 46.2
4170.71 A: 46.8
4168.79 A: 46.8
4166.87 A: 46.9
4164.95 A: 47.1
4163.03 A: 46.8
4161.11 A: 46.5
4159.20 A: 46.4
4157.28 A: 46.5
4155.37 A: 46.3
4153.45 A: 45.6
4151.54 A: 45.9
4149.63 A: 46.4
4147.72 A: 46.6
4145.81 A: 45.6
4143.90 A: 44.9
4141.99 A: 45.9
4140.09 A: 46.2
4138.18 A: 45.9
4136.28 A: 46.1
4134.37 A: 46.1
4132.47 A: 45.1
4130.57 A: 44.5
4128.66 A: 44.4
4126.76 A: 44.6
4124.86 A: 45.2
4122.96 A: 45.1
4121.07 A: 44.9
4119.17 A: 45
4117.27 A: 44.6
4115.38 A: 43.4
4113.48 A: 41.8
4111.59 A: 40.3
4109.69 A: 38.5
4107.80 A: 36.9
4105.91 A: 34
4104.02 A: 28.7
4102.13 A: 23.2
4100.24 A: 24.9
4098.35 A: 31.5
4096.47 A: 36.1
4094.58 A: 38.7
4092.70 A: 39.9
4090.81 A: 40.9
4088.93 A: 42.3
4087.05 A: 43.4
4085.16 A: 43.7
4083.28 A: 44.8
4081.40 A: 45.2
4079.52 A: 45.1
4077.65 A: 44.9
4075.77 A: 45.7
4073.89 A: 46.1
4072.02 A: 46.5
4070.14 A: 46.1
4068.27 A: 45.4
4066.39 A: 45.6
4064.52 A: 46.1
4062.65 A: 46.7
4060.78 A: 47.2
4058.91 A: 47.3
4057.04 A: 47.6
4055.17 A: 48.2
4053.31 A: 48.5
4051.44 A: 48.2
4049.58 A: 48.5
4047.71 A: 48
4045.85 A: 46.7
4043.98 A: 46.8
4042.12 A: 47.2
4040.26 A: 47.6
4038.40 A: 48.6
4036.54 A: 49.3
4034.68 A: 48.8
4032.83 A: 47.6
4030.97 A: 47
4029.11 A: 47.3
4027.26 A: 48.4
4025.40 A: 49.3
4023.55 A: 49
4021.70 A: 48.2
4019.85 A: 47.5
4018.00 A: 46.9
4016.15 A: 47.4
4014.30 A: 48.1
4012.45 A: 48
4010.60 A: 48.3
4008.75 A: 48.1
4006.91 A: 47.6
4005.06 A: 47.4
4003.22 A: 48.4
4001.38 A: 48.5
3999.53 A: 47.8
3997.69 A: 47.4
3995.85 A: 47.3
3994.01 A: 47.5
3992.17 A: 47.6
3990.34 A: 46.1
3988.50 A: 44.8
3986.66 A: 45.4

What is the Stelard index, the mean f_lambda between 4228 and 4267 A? 45.5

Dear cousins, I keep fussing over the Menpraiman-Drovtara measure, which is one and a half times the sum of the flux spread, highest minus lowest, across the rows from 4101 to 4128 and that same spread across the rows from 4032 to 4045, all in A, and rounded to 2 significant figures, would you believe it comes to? 37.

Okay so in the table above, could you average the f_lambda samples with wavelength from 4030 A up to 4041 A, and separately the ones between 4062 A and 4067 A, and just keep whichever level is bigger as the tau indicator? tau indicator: 48.1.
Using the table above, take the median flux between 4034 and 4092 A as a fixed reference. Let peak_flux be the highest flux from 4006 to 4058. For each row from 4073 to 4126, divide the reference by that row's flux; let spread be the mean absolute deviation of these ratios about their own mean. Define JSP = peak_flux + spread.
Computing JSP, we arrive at 49.5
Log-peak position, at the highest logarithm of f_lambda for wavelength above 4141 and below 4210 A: 4164.95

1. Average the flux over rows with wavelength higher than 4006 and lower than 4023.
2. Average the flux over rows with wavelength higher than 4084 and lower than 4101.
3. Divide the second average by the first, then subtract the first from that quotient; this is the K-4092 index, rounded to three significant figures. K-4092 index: -47.0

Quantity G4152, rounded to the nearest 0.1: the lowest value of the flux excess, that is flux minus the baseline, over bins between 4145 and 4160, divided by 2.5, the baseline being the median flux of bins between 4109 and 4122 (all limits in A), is 0.9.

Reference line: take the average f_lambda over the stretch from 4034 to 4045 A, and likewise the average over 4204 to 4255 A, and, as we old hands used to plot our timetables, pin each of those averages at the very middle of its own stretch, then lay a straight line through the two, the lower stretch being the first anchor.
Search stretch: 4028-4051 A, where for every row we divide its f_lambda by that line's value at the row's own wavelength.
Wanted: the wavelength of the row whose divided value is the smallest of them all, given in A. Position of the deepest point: 4045.85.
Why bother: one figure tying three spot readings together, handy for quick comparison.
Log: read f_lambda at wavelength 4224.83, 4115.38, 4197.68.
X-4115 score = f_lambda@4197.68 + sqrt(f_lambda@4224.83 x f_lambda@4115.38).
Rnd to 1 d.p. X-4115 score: 90.5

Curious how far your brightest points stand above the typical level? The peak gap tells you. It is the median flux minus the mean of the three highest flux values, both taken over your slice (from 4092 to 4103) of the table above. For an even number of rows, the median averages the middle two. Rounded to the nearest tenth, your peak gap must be -4.4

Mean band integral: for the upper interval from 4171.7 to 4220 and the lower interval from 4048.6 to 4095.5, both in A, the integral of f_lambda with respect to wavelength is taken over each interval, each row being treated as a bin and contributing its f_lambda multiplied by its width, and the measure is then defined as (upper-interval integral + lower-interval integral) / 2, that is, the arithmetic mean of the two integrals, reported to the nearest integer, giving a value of 2177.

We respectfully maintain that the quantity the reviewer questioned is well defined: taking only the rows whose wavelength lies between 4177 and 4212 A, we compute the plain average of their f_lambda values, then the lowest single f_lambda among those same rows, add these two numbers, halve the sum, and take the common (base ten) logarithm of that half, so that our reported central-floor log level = 1.66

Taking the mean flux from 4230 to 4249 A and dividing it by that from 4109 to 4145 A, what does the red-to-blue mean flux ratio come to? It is 1.03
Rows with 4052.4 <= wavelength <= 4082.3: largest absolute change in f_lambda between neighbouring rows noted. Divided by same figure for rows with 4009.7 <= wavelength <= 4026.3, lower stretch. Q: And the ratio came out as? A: 1.00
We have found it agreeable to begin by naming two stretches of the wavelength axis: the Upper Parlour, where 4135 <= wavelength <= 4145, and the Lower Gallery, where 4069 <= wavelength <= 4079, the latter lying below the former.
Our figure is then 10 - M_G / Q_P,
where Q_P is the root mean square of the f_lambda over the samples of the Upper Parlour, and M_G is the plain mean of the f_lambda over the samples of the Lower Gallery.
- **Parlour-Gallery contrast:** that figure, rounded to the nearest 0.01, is 9.00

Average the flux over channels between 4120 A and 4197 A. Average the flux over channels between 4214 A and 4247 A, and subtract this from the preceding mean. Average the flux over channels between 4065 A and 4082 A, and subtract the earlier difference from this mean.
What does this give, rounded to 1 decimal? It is 45.3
